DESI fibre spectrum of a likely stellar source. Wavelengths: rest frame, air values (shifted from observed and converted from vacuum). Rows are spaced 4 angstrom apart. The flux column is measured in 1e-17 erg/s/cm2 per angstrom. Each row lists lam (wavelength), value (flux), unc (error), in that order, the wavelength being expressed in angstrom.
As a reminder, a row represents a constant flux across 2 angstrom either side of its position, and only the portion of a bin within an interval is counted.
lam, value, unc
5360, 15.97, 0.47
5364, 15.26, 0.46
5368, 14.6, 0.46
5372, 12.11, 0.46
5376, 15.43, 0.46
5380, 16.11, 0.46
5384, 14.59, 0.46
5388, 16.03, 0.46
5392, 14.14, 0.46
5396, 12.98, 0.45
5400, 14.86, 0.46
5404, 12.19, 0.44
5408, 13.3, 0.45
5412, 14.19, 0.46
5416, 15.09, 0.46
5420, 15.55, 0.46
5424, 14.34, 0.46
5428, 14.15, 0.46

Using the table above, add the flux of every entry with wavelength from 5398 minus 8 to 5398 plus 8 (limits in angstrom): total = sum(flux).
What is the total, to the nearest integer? 54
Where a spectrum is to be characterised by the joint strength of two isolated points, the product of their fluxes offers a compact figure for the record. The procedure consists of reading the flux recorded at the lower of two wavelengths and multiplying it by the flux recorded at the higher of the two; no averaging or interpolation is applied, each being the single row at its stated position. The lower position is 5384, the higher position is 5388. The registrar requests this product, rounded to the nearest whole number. 234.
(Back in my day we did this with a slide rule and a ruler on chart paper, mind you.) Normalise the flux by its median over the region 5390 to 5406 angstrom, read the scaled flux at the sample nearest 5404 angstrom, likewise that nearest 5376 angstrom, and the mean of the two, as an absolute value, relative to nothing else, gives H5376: 1.02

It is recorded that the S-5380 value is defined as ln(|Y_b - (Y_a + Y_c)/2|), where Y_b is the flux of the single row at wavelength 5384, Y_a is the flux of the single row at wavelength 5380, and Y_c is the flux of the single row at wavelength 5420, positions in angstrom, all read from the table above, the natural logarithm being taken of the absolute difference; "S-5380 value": 0.2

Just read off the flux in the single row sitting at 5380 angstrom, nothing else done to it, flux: 16.11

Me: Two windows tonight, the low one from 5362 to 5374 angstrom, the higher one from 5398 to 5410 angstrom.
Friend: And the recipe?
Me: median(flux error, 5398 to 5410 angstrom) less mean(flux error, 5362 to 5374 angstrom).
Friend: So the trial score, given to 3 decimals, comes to -0.010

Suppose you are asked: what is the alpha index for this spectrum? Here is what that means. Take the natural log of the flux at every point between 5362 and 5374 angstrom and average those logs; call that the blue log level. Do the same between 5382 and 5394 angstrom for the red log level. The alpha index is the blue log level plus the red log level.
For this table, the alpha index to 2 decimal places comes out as 5.33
